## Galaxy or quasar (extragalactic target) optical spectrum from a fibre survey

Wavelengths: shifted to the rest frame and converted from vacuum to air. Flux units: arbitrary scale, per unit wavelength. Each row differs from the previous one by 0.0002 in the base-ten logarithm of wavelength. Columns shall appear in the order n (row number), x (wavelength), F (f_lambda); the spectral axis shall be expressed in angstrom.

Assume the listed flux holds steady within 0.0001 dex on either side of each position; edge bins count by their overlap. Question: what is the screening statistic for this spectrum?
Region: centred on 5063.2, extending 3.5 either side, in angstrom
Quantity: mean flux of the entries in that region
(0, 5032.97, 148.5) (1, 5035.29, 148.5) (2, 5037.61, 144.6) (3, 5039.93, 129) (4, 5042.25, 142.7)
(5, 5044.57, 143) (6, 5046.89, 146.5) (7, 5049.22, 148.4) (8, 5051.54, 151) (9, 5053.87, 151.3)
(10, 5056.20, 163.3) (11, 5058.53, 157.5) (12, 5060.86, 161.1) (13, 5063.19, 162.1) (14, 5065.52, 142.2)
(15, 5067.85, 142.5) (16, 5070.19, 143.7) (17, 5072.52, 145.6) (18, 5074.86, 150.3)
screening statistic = 155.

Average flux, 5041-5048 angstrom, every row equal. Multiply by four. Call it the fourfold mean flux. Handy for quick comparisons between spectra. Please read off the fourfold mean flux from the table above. 576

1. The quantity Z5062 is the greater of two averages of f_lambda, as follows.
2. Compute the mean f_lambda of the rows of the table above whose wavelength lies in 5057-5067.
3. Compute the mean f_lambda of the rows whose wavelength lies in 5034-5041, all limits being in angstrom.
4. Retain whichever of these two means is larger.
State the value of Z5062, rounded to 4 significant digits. 155.7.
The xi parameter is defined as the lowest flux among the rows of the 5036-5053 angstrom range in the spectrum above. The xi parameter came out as 129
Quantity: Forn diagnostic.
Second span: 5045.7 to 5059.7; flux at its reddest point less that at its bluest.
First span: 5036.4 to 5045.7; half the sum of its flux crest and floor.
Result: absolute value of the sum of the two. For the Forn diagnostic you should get 148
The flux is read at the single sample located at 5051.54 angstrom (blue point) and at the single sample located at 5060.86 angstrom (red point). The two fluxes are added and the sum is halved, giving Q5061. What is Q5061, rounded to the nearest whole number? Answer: 156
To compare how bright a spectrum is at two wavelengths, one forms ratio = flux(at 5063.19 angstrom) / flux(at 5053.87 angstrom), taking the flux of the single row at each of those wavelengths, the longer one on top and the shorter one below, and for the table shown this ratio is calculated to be 1.07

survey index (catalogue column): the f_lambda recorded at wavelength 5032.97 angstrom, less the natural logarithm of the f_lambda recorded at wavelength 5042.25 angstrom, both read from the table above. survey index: 144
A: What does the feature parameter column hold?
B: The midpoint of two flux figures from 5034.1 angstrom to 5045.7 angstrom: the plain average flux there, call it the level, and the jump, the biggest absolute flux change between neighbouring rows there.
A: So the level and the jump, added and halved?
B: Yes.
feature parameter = 78.6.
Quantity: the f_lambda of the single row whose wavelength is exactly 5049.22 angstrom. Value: 148.4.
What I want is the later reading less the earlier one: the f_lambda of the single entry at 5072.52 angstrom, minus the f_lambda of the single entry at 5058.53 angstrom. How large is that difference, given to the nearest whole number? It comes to -12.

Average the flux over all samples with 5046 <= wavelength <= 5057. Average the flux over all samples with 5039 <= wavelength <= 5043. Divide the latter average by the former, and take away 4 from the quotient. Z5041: -3.11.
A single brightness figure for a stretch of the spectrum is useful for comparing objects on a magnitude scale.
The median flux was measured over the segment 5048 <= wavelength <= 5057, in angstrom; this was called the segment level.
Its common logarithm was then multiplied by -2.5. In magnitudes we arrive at -5.45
